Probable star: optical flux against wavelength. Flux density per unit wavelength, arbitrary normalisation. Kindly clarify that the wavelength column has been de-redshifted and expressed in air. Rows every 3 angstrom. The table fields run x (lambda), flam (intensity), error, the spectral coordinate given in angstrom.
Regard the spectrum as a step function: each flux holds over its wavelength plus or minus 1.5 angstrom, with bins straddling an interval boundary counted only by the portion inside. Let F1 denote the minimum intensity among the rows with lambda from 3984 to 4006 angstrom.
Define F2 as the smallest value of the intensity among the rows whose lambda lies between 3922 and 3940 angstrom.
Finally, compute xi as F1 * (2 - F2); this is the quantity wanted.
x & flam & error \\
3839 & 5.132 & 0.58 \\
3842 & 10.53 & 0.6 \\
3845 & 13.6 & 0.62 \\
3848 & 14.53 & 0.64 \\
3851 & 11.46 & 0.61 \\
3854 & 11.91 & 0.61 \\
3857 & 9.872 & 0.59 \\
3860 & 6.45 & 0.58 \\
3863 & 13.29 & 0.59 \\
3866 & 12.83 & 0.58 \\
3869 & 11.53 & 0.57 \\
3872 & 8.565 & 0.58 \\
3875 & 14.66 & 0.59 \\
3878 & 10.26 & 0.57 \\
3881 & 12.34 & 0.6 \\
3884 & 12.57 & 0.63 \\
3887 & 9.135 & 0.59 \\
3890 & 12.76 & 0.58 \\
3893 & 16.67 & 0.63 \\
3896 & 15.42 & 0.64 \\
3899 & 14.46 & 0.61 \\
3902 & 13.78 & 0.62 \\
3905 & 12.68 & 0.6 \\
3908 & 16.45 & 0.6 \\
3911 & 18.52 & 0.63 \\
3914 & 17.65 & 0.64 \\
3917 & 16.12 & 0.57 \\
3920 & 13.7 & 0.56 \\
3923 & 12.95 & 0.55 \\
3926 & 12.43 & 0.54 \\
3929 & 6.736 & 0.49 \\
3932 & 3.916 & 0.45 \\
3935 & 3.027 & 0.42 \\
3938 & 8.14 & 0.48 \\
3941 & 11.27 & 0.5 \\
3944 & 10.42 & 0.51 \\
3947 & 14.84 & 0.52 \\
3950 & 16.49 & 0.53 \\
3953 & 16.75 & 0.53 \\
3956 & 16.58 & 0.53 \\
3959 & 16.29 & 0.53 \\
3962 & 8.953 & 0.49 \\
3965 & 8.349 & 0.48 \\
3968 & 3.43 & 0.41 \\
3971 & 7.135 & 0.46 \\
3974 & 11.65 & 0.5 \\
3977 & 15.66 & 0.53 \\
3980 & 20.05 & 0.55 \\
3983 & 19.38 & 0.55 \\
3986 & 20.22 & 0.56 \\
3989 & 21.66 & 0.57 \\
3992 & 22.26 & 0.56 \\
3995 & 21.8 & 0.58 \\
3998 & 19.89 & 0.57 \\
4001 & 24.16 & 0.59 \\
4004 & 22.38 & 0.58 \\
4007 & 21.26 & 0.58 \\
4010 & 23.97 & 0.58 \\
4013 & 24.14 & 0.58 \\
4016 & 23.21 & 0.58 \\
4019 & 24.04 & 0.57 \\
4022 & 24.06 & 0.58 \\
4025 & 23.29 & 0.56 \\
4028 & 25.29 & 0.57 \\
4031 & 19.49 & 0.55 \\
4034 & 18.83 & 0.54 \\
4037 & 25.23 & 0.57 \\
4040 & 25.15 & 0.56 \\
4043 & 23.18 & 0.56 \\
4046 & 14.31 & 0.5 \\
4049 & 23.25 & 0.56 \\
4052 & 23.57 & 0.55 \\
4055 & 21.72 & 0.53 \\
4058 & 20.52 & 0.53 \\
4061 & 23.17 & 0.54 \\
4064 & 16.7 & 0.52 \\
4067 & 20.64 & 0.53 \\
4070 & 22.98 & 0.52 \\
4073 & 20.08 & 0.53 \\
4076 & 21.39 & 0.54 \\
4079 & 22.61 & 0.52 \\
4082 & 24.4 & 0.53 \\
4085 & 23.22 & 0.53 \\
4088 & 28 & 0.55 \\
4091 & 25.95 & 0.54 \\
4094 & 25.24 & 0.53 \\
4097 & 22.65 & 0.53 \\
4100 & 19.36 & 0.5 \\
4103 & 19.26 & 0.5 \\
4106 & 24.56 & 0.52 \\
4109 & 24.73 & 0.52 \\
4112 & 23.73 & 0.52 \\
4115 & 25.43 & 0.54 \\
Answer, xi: -20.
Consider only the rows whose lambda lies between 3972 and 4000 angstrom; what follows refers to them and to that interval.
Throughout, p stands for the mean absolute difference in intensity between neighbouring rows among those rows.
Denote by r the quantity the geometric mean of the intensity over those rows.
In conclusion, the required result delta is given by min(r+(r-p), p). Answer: 1.8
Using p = 1.8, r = 19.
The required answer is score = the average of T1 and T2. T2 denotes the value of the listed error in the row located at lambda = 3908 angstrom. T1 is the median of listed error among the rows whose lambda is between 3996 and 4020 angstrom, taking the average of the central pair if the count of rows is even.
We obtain 0.59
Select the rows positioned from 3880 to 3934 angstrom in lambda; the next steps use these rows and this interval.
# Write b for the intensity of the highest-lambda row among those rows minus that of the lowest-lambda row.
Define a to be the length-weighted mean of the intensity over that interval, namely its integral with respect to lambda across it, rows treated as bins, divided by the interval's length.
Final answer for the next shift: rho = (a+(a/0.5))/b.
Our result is -5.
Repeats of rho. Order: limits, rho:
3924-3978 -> 10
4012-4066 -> -9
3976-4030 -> 7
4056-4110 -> 16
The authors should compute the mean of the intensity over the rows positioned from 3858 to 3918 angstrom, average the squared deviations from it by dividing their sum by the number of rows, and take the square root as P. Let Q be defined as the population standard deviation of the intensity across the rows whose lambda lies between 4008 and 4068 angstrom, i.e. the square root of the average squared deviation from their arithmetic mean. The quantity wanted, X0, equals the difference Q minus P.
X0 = -0.2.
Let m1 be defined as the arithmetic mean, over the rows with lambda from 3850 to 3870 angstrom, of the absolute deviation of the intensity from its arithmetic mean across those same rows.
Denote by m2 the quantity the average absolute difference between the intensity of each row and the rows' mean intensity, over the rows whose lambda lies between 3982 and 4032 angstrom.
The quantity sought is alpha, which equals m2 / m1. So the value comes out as 0.9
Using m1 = 1.7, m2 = 1.5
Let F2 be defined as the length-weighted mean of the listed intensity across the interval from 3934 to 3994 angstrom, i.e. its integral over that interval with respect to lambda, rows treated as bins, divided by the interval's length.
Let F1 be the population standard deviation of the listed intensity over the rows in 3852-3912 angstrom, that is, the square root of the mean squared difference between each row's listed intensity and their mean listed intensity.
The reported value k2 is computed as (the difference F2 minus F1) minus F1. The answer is 8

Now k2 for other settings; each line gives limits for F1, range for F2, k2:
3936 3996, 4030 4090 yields 11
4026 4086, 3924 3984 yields 6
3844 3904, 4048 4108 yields 18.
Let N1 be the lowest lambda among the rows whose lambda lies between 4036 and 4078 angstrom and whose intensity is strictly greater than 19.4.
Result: 4037 angstrom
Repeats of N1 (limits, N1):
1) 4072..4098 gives 4073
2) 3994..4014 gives 3995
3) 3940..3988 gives 3980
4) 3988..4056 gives 3989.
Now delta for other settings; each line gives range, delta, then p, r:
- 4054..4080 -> 2.8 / 2.8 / 21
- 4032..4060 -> 3.7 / 3.7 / 21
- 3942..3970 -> 2.5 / 2.5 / 11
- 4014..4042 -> 2.1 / 2.1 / 23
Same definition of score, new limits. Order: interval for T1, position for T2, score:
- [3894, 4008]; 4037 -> 0.56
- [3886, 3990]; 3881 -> 0.57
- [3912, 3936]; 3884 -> 0.59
